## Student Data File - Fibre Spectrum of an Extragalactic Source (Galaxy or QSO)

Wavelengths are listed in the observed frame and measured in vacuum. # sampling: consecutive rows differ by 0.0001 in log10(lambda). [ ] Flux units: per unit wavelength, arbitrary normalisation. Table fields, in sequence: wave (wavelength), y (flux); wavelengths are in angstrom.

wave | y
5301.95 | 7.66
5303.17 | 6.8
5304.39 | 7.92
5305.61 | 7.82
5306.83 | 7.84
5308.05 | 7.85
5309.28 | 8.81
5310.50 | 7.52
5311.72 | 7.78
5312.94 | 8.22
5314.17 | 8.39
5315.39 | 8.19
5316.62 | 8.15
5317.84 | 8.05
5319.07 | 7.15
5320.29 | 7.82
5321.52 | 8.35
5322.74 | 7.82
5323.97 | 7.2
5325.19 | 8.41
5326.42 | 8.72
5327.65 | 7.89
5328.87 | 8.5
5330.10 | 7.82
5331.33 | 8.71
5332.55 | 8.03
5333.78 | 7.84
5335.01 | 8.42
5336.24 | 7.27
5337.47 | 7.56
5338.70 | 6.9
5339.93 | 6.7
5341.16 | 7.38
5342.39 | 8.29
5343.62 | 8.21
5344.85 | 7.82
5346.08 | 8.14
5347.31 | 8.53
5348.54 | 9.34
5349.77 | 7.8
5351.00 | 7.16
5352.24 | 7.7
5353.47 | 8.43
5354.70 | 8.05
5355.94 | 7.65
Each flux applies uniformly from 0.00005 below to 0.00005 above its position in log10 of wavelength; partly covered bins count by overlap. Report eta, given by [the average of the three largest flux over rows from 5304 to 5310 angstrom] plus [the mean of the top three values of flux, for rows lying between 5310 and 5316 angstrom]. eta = 16.5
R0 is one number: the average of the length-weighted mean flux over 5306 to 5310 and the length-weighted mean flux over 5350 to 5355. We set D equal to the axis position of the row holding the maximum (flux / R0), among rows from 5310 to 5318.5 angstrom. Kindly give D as 5314.17 angstrom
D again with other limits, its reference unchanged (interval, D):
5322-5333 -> 5326.42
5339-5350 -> 5348.54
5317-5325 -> 5321.52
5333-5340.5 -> 5335.01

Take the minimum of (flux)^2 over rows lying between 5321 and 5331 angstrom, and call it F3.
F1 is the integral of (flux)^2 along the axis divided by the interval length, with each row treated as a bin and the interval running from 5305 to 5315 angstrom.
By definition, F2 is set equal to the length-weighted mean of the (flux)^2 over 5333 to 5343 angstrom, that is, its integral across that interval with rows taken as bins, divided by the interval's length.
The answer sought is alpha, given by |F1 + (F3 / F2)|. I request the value 65.6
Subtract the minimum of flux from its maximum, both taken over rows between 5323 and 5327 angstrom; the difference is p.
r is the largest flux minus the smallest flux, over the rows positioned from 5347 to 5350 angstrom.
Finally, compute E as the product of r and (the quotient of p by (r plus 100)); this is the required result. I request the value 0.023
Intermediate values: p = 1.52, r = 1.5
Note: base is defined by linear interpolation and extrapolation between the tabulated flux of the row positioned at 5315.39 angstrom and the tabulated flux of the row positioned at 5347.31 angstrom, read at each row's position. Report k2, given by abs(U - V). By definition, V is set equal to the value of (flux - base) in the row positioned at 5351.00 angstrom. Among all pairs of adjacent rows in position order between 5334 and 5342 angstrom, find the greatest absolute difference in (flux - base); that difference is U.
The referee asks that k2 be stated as 2.57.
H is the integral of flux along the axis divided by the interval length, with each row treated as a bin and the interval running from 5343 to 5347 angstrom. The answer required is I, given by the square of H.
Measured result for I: 66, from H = 8.10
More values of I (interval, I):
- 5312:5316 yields 68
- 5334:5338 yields 60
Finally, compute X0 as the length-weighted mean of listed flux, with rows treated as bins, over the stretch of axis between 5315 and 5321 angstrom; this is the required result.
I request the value 7.86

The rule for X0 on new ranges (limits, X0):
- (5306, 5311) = 8.01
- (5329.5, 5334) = 8.13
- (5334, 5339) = 7.59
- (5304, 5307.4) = 7.86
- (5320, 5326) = 7.95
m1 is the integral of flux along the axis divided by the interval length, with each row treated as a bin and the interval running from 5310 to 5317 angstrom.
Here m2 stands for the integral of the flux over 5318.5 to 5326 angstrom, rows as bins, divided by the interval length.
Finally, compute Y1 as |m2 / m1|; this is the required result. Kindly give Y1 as 0.97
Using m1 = 8.04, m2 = 7.82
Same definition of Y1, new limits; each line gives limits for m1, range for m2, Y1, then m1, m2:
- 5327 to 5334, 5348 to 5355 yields 0.99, 8.16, 8.07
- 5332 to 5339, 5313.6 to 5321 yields 1.03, 7.69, 7.96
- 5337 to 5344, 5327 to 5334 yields 1.09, 7.48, 8.16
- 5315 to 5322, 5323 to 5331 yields 1.02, 7.93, 8.10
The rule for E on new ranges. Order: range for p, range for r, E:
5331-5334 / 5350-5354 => 0.011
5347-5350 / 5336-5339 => 0.010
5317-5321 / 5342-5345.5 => 0.004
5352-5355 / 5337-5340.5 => 0.006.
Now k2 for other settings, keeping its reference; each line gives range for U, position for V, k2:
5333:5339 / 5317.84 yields 1.33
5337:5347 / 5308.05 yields 1.16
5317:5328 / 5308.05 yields 1.46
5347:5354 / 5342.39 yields 1.74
